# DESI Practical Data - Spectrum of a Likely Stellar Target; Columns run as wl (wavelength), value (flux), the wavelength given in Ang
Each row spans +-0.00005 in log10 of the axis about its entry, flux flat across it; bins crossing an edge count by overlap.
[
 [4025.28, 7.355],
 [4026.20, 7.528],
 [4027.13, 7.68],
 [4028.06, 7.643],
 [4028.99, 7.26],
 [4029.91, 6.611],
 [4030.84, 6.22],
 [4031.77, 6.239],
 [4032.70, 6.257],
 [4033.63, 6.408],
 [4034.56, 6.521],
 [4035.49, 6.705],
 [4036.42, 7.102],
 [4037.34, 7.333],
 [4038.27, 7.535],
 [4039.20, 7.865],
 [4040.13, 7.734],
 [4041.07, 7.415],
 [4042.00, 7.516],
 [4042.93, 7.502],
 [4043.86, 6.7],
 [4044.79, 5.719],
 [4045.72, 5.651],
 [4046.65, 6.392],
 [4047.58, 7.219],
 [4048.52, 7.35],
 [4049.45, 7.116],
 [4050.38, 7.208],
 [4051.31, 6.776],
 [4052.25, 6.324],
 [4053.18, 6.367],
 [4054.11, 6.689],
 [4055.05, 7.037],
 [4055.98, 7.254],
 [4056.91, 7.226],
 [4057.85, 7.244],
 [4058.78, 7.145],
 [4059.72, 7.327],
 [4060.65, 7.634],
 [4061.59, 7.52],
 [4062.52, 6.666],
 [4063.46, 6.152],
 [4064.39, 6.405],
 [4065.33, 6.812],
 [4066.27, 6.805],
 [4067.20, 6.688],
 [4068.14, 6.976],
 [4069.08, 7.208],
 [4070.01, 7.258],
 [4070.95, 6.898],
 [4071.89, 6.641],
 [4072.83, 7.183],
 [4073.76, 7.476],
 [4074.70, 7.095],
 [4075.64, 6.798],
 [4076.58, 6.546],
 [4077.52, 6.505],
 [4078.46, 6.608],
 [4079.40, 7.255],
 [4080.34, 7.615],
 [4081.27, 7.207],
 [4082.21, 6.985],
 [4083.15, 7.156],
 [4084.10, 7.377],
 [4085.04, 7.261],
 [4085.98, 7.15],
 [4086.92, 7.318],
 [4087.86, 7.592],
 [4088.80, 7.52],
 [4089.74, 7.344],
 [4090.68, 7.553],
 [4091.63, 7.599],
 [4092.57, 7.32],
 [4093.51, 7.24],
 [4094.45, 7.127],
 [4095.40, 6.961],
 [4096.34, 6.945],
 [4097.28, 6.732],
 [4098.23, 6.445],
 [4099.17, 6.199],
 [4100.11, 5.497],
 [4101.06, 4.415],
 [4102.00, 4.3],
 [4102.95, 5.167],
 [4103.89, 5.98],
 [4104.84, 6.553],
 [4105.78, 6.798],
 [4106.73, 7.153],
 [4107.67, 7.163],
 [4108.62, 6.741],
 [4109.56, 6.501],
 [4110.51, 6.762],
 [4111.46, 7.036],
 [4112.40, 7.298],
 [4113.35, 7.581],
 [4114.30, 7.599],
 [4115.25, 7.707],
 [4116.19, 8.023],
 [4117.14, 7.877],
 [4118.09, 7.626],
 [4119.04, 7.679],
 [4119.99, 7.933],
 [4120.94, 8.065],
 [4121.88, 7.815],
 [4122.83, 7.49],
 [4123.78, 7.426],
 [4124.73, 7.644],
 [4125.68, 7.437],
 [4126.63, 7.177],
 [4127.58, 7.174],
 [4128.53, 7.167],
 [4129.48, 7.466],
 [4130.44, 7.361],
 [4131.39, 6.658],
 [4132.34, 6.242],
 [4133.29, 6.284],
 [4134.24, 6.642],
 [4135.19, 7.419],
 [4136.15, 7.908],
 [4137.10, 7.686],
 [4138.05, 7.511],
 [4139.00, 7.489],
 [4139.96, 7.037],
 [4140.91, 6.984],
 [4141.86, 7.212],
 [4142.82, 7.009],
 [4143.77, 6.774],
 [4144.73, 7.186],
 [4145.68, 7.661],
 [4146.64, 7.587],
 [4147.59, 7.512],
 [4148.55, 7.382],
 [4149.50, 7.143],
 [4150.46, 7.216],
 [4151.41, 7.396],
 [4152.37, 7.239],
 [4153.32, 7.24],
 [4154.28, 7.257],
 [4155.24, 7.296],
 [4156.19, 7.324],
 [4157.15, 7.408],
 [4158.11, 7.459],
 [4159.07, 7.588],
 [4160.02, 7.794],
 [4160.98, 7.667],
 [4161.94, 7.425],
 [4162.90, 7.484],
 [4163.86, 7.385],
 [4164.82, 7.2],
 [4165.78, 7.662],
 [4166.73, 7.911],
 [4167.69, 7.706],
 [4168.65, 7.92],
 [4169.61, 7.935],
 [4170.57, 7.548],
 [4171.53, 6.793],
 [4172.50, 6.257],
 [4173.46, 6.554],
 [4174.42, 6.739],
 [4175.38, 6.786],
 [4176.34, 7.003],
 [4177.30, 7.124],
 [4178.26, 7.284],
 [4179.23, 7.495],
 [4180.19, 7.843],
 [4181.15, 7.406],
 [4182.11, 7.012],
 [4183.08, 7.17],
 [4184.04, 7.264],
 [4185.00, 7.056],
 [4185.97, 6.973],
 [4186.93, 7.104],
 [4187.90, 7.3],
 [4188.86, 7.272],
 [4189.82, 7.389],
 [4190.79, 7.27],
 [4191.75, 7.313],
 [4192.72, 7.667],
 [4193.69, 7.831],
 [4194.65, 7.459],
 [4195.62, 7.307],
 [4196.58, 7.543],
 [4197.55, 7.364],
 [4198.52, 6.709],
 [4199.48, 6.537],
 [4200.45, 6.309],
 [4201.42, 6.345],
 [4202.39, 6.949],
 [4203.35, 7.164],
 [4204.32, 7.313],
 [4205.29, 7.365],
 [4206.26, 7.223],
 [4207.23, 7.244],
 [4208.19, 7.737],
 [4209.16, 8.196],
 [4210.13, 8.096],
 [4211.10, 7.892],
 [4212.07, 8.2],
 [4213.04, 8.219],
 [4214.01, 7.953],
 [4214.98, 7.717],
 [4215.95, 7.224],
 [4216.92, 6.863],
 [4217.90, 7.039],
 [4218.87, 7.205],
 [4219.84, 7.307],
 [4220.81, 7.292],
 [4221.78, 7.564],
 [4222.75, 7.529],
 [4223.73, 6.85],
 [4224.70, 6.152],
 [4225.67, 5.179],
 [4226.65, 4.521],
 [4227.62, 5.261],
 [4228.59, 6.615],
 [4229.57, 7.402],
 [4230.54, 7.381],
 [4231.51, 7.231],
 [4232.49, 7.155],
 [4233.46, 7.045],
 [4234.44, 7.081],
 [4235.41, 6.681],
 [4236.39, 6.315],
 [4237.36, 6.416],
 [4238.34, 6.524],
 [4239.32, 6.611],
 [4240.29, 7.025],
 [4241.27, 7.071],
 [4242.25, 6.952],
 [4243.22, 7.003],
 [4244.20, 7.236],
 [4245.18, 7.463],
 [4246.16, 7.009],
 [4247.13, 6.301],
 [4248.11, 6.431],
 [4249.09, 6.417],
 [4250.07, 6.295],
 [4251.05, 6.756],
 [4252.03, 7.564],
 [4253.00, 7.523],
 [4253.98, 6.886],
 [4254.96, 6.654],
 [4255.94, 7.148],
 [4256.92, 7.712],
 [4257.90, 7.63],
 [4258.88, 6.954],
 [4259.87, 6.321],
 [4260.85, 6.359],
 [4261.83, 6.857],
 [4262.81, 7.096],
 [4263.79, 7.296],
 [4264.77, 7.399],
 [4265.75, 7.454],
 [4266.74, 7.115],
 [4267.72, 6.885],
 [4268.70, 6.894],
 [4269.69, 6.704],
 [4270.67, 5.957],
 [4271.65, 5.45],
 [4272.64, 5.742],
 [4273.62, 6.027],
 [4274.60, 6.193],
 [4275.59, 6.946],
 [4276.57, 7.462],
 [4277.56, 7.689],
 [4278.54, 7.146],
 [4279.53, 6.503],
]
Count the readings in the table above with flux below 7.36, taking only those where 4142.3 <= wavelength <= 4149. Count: 3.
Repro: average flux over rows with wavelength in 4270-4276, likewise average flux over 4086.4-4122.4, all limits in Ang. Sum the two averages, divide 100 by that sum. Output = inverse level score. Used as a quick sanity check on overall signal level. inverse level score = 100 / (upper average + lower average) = 7.7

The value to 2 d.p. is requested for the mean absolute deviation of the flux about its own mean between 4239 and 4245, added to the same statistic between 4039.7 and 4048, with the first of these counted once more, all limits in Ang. 0.94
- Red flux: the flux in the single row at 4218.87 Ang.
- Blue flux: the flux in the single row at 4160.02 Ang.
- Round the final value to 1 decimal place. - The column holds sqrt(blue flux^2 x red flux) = 20.9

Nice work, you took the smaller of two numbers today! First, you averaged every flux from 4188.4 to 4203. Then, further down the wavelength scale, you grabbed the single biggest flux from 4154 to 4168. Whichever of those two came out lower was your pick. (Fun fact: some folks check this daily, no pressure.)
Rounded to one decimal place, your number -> 7.2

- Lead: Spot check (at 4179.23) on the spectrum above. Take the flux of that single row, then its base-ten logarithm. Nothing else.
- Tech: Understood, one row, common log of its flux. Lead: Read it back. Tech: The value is 0.87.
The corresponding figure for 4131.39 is 0.82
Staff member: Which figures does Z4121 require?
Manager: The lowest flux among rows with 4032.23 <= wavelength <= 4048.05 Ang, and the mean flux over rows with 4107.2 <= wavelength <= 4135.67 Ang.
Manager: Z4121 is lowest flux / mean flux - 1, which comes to -0.23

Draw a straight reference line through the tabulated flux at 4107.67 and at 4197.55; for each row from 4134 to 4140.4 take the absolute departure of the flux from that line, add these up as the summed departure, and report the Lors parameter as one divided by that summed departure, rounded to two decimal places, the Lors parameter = 0.38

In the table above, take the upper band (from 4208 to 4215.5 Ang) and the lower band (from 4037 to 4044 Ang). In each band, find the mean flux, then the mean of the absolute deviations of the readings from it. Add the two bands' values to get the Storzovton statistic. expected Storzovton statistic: 0.40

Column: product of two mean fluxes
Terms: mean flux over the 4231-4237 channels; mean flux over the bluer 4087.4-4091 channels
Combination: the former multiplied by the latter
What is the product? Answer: 51.9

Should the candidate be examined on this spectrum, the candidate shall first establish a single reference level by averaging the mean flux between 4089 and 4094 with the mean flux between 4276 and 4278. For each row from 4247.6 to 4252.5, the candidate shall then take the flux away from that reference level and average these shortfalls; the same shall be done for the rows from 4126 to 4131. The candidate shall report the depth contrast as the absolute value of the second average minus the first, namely 0.6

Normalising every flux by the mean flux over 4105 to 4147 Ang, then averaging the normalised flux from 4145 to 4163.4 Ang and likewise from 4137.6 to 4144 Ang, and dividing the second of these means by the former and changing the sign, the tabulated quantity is -0.96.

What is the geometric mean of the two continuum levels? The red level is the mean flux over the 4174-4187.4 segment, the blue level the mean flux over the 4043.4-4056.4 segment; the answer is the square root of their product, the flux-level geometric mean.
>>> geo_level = 6.93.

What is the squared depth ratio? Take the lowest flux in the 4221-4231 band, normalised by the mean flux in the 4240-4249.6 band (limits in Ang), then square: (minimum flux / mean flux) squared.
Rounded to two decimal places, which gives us 0.43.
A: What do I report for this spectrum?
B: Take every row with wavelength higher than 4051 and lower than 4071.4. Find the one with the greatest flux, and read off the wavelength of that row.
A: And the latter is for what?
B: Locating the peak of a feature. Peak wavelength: 4060.65 Ang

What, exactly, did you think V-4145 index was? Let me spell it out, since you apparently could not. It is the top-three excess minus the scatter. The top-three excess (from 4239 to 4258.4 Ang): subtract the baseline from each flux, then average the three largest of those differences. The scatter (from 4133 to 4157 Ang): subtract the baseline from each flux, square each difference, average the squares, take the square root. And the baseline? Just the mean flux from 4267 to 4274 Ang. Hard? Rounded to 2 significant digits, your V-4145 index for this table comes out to 0.32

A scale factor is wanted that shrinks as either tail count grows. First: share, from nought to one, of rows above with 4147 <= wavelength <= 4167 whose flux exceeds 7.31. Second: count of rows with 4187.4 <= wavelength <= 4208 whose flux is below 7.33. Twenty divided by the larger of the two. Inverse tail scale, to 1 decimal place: 1.4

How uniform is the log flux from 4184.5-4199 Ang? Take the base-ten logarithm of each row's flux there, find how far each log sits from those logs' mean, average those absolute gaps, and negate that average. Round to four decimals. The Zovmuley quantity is -0.0115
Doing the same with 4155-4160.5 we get -0.0082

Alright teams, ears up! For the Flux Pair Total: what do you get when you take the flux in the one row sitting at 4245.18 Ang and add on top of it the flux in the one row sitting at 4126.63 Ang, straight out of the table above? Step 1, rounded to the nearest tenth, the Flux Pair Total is 14.6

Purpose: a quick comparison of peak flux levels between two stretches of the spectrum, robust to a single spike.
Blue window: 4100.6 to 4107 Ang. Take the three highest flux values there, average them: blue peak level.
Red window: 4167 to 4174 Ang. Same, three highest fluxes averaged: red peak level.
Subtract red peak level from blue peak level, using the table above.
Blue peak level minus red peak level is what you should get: -1.02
